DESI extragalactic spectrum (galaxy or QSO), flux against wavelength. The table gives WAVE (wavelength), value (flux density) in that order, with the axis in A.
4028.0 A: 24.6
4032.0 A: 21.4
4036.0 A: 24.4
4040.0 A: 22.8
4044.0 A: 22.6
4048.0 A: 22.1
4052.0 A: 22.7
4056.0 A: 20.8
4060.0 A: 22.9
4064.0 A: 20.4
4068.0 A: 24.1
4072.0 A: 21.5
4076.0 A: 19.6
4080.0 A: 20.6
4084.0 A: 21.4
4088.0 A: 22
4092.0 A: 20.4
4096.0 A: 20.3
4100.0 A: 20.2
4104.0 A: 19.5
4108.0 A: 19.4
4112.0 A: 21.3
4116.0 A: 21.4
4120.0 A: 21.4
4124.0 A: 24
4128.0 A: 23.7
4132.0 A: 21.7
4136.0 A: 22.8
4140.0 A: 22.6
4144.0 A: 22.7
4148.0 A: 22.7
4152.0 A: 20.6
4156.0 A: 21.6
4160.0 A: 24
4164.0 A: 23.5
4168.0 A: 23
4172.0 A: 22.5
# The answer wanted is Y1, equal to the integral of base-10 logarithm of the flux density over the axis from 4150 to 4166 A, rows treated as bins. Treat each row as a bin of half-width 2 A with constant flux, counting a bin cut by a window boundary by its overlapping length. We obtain 21.6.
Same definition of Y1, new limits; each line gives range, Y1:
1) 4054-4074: 26.8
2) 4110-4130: 27.0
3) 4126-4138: 16.3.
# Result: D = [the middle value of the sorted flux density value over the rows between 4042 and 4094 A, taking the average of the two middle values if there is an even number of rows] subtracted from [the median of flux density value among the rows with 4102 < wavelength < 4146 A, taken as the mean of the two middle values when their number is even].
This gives 0.2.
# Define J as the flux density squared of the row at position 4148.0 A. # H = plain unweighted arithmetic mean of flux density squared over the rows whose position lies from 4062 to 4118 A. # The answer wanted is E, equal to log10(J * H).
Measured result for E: 5.35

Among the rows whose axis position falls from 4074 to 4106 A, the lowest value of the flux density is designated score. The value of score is 19.5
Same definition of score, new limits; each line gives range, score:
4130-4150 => 21.7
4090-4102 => 20.2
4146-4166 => 20.6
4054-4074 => 20.4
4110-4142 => 21.3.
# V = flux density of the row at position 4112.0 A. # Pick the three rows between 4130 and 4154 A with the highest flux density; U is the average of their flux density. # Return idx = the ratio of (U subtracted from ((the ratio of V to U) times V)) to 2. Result -1.4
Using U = 22.7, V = 21.3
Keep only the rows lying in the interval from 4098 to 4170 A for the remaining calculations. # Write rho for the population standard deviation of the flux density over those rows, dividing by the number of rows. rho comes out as 1.41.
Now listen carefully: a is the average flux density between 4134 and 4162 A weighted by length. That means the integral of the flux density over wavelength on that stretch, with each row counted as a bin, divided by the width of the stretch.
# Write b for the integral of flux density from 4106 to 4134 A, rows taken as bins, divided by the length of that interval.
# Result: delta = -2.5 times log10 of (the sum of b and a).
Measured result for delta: -4.12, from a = 22.4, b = 21.8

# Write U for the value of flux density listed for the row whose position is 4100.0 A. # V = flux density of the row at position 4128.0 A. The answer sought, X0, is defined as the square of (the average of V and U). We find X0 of 482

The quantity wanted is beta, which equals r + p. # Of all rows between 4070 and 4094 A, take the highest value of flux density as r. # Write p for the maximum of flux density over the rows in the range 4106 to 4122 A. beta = 43.4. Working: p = 21.4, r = 22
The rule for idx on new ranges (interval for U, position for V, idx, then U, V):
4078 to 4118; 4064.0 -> -1.2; 21.6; 20.4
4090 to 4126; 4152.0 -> -1.6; 22.3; 20.6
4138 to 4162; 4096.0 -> -2.7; 23.1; 20.3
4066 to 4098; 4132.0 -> -0.8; 22.5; 21.7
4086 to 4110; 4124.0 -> 3.3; 20.9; 24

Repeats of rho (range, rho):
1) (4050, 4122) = 1.21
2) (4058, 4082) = 1.55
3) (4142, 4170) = 1.07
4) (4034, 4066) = 1.18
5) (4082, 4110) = 0.88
